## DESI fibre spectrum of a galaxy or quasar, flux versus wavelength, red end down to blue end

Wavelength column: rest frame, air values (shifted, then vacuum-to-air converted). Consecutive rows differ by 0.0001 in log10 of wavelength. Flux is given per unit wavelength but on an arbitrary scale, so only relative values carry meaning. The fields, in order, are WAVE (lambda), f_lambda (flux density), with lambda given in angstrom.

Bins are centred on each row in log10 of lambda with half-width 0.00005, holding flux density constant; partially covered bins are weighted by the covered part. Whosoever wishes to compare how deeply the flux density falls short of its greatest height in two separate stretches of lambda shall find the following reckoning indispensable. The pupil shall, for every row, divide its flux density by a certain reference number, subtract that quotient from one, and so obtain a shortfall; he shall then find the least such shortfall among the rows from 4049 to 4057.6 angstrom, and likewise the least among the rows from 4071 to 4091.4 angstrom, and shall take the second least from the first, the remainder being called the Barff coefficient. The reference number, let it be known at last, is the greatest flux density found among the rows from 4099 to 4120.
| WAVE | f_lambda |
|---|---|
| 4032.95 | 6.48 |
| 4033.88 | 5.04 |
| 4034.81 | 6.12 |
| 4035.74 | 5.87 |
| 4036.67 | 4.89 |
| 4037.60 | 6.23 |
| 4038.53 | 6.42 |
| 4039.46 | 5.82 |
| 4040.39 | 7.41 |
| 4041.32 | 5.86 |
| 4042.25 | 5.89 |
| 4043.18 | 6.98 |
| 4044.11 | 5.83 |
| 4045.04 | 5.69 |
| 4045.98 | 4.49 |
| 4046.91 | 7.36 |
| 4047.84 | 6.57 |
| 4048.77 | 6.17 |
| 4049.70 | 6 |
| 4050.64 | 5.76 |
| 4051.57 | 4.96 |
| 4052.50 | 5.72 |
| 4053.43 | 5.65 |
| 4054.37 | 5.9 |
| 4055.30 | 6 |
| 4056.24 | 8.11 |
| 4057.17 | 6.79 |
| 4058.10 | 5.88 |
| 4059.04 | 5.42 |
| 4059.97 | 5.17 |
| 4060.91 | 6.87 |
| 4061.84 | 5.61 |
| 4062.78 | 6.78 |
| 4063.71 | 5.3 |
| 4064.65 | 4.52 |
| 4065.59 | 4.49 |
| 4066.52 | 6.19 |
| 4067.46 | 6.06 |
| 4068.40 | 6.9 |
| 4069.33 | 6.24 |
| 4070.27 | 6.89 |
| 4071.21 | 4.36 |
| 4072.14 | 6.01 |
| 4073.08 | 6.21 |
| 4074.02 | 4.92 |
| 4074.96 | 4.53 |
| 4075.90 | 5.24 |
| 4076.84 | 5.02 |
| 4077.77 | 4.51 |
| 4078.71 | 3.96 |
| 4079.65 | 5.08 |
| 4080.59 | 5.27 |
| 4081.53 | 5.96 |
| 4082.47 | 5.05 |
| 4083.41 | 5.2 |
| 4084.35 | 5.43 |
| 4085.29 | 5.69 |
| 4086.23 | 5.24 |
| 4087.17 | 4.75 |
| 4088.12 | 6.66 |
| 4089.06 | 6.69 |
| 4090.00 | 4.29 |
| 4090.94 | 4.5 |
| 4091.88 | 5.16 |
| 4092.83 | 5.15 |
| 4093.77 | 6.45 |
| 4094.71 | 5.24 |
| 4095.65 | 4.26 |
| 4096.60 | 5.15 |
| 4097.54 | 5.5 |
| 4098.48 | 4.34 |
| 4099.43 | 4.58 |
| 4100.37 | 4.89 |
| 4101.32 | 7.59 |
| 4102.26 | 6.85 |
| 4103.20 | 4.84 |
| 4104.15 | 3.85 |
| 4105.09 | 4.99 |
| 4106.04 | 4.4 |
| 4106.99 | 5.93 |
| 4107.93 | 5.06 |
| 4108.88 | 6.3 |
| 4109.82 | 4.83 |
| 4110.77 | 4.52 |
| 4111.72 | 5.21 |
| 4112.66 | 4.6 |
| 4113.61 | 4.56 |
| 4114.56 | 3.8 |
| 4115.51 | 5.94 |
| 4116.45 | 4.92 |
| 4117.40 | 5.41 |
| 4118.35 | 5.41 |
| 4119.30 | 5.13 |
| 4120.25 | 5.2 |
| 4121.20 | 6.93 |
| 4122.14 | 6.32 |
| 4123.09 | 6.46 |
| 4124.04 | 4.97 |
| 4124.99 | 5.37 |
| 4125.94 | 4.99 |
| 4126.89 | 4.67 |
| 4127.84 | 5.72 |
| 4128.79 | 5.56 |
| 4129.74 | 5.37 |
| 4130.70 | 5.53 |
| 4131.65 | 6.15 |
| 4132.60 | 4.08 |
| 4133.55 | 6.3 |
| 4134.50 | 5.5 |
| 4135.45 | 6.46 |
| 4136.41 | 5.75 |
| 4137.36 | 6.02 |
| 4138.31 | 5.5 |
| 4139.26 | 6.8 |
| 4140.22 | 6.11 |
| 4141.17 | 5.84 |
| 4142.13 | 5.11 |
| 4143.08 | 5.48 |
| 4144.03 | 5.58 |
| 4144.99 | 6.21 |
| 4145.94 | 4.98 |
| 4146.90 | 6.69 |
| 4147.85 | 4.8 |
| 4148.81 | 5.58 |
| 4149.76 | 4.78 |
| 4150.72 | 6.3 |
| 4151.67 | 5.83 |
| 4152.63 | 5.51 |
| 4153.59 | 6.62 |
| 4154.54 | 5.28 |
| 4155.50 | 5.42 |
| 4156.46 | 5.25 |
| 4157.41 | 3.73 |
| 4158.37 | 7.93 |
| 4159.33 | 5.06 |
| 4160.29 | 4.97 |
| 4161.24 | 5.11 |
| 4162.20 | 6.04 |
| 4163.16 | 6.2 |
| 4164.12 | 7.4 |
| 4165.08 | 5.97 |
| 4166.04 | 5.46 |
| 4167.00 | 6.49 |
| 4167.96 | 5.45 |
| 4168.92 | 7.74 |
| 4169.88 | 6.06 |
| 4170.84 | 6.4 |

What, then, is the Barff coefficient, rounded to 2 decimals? -0.19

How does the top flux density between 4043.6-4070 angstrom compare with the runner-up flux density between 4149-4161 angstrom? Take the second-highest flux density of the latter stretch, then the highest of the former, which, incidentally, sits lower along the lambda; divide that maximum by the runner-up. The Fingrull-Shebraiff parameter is 1.23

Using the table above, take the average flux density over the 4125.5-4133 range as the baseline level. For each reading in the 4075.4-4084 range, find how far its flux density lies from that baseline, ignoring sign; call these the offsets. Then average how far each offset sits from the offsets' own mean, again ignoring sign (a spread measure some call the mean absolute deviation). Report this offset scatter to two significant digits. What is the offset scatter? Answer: 0.35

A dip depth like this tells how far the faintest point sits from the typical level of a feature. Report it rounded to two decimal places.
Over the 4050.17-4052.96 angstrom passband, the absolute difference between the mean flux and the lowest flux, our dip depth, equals 0.52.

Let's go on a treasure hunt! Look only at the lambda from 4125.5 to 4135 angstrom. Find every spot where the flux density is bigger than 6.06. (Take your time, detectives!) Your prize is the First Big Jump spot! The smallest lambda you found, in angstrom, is 4131.65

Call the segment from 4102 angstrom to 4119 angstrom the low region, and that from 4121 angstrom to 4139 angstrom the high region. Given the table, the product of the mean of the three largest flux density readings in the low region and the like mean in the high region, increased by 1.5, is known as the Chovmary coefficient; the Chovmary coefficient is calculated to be 43.6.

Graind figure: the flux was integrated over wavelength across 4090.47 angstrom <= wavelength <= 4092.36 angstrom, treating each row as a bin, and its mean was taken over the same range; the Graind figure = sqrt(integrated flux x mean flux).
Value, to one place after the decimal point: 6.6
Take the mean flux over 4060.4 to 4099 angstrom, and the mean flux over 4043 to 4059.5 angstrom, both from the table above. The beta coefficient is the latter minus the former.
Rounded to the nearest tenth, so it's 0.7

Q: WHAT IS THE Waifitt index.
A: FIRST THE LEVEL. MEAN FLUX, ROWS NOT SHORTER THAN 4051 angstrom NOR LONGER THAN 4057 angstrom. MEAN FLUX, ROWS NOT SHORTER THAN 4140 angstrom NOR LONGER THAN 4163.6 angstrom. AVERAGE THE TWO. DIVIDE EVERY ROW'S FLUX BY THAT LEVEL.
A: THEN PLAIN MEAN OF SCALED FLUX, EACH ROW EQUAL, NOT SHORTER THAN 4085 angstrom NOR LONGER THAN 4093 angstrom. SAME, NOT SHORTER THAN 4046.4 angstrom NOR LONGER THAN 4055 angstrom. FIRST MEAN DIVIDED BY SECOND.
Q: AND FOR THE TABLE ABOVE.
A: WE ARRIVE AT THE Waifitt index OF 0.89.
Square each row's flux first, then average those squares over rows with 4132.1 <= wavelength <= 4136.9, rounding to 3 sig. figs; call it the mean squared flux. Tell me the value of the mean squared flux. 32.3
